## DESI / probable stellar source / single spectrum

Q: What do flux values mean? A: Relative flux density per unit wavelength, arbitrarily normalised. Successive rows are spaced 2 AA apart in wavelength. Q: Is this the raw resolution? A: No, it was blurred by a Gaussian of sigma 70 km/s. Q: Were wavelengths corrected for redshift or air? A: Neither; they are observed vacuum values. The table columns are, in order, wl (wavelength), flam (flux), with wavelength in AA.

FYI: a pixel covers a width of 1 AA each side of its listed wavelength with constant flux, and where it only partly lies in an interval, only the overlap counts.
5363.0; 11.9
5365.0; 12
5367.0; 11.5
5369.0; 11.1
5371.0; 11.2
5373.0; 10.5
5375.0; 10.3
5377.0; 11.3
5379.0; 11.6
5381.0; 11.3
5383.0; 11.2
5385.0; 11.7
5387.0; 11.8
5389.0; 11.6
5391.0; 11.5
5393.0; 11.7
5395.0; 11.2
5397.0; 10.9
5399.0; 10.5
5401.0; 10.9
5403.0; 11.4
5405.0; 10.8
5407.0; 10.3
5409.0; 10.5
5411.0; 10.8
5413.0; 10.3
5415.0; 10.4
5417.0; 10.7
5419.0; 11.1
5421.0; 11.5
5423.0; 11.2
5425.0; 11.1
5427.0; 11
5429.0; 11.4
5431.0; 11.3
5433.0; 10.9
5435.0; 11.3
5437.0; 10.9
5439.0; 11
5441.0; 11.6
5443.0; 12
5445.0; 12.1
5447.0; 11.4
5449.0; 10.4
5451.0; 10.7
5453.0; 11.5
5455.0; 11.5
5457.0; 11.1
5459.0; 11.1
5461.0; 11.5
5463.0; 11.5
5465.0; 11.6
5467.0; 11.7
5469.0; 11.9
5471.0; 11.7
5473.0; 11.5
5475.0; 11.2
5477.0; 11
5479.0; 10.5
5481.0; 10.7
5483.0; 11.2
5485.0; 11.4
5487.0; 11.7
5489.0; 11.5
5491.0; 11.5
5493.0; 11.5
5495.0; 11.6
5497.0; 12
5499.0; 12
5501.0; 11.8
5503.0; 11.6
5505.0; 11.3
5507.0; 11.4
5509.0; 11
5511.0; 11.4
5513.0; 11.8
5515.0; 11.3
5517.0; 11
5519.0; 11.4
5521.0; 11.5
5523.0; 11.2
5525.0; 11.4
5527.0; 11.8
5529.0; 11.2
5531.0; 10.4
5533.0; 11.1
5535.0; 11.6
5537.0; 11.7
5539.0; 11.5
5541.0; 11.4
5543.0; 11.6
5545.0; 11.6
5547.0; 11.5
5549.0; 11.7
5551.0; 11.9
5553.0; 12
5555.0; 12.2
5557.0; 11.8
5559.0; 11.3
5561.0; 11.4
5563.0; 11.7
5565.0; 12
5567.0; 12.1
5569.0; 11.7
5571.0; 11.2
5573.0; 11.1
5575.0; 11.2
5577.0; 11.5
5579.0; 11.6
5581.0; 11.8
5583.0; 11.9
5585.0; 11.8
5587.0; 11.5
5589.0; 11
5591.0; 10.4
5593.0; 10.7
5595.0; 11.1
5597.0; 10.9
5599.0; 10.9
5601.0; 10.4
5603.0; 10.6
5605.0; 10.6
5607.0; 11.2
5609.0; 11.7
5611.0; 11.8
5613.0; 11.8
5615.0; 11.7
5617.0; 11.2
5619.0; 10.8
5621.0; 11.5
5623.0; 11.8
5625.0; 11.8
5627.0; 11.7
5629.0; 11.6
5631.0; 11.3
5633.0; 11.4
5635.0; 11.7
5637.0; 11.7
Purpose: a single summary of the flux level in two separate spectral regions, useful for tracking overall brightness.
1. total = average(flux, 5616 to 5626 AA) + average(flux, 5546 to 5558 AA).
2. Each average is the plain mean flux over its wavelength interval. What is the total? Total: 23.3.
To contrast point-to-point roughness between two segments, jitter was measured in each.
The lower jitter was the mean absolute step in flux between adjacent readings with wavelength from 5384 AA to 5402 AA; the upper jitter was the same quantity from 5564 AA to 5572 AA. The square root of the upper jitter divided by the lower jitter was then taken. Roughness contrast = 1.1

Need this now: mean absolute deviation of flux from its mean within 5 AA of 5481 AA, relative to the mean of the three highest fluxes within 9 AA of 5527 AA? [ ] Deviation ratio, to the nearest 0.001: 0.025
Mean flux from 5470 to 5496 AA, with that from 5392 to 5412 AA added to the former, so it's 22.2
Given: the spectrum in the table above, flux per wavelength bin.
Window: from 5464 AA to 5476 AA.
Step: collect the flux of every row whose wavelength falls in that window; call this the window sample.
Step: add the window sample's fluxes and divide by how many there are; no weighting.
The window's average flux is 11.60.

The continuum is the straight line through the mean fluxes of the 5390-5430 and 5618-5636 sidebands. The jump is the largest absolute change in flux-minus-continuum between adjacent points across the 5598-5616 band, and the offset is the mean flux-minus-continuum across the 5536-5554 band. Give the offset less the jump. -0.24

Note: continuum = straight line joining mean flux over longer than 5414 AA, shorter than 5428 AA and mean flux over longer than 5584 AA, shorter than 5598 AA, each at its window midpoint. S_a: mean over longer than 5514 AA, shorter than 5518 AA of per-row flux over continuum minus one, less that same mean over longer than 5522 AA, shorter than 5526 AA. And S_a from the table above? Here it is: -0.013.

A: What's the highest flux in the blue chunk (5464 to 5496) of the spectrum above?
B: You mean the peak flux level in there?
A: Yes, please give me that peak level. 11.9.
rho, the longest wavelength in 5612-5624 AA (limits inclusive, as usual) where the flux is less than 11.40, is 5619.0 AA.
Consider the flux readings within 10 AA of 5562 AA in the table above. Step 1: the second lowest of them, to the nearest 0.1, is 11.3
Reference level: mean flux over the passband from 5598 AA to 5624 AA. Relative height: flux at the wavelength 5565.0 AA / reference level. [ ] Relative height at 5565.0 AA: 1.07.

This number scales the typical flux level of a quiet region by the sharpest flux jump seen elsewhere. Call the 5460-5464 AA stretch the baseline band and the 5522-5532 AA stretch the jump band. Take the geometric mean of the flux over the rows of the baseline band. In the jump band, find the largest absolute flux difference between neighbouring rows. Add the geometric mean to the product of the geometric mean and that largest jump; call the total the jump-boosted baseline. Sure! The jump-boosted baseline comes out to 20.7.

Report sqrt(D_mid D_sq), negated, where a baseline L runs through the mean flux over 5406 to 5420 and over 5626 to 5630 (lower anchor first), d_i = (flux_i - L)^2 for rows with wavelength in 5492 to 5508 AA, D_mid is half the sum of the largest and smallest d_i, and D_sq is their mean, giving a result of -0.5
